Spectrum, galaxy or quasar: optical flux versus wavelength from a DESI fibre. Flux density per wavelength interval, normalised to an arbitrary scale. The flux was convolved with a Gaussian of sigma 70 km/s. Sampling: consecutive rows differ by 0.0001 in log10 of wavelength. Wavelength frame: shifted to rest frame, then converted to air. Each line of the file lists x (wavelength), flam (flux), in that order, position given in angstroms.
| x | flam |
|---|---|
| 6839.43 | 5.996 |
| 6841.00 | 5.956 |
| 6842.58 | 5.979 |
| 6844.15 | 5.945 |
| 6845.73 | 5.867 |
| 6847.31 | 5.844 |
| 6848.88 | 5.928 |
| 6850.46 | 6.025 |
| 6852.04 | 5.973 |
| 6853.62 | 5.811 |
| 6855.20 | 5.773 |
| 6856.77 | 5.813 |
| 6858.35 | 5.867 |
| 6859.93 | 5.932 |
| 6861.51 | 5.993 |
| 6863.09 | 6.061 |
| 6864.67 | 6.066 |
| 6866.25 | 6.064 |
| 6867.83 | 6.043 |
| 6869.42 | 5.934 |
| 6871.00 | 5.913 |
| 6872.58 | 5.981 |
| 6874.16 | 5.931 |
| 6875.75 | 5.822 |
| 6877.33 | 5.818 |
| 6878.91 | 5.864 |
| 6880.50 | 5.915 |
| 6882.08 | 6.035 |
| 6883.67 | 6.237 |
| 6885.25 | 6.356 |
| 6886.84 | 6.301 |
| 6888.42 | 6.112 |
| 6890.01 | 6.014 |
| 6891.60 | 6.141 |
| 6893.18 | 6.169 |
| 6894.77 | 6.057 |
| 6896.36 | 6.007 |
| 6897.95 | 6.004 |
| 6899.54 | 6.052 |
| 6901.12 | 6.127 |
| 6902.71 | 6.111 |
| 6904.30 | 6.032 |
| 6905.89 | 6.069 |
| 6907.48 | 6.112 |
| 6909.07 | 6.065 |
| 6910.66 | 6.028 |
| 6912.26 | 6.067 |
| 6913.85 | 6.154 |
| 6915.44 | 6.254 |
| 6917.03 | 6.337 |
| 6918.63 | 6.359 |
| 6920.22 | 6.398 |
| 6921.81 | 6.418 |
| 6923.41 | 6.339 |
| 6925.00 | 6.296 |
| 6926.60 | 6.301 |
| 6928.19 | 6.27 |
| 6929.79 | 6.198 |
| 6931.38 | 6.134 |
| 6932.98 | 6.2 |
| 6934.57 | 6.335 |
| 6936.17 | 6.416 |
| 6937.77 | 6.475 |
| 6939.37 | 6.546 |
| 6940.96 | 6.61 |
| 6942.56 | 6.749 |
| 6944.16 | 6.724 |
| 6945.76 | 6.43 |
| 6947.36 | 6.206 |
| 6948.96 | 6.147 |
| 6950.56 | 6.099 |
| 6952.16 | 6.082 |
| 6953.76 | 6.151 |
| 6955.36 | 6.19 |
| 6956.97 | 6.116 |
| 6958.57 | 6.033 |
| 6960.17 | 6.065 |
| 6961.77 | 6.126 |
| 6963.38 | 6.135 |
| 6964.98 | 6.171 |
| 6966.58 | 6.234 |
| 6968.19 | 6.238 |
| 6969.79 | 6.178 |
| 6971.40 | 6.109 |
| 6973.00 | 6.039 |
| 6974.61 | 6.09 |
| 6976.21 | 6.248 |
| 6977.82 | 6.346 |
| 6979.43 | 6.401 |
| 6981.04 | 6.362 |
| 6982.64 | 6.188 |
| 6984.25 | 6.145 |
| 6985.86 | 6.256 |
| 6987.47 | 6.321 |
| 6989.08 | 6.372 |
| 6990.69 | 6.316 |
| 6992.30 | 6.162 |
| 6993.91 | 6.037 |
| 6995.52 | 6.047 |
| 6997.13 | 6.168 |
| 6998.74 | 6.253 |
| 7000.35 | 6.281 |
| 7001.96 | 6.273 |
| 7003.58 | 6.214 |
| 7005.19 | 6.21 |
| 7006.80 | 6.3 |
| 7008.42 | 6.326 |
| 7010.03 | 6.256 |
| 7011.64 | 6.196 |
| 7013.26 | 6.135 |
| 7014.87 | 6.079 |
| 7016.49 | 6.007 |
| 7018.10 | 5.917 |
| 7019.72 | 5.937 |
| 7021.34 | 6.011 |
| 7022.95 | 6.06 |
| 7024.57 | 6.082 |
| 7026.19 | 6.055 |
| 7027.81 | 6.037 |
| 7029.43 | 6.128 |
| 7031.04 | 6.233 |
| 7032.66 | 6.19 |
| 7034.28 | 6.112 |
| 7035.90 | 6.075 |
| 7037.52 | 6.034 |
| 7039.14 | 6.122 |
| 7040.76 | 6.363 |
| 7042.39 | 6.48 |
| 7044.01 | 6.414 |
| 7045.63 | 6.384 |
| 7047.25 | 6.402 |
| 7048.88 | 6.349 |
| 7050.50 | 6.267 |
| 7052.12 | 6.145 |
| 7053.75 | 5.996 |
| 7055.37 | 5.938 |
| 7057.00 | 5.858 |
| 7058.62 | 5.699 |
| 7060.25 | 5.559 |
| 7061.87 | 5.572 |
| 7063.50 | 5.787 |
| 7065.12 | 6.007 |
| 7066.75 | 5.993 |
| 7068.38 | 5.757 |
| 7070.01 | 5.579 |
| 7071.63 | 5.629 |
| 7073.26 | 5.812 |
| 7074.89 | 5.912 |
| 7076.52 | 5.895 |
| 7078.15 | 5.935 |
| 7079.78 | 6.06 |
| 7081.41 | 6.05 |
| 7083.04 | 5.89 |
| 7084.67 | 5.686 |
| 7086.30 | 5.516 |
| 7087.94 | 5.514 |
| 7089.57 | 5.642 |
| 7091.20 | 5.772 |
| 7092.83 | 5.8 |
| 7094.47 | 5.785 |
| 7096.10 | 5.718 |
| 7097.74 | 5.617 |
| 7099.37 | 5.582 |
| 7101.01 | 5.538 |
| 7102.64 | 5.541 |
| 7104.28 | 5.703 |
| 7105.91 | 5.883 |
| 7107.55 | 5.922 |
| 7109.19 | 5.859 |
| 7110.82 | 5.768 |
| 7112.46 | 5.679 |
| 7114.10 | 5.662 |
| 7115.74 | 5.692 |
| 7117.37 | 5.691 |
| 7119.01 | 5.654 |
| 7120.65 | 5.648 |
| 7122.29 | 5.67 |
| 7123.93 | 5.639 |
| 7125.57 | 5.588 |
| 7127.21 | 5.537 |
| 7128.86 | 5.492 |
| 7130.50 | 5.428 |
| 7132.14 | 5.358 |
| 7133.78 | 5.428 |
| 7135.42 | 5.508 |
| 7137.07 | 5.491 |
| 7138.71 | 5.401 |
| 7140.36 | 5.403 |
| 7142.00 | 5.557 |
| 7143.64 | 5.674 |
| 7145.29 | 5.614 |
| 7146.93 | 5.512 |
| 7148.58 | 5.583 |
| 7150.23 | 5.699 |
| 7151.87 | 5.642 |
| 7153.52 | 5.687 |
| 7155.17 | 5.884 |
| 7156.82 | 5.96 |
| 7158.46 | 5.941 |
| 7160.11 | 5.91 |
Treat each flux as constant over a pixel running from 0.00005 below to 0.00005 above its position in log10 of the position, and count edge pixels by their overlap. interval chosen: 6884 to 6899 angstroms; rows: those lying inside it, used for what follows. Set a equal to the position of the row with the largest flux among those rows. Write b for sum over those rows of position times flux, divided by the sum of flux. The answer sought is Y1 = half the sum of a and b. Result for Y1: 6888.4 angstroms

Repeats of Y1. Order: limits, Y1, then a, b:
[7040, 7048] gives 7043.2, 7042.39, 7044.0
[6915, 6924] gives 6920.6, 6921.81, 6919.4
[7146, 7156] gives 7153.1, 7155.17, 7151.1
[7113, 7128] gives 7118.2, 7115.74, 7120.6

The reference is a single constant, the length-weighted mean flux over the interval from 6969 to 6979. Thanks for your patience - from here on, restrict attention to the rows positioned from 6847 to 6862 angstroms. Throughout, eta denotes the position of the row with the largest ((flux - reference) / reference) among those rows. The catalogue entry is 6850.46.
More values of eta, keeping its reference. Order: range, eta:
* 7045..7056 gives 7047.25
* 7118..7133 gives 7122.29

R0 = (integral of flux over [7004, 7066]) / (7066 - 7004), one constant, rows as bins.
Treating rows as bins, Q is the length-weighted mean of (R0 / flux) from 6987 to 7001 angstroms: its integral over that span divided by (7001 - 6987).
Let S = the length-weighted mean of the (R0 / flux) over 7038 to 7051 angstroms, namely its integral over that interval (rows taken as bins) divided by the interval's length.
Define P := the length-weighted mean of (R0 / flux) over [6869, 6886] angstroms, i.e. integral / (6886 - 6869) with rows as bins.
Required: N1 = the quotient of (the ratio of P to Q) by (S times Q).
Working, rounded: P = 1.02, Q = 0.98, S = 0.96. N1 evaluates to 1.10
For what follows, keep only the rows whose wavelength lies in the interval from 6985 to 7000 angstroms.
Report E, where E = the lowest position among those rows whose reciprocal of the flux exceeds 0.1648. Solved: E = 6993.91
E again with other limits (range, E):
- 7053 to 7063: 7053.75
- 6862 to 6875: 6863.09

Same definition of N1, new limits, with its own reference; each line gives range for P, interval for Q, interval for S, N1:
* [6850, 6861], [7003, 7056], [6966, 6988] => 1.08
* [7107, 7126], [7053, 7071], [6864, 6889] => 0.95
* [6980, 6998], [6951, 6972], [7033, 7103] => 0.96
